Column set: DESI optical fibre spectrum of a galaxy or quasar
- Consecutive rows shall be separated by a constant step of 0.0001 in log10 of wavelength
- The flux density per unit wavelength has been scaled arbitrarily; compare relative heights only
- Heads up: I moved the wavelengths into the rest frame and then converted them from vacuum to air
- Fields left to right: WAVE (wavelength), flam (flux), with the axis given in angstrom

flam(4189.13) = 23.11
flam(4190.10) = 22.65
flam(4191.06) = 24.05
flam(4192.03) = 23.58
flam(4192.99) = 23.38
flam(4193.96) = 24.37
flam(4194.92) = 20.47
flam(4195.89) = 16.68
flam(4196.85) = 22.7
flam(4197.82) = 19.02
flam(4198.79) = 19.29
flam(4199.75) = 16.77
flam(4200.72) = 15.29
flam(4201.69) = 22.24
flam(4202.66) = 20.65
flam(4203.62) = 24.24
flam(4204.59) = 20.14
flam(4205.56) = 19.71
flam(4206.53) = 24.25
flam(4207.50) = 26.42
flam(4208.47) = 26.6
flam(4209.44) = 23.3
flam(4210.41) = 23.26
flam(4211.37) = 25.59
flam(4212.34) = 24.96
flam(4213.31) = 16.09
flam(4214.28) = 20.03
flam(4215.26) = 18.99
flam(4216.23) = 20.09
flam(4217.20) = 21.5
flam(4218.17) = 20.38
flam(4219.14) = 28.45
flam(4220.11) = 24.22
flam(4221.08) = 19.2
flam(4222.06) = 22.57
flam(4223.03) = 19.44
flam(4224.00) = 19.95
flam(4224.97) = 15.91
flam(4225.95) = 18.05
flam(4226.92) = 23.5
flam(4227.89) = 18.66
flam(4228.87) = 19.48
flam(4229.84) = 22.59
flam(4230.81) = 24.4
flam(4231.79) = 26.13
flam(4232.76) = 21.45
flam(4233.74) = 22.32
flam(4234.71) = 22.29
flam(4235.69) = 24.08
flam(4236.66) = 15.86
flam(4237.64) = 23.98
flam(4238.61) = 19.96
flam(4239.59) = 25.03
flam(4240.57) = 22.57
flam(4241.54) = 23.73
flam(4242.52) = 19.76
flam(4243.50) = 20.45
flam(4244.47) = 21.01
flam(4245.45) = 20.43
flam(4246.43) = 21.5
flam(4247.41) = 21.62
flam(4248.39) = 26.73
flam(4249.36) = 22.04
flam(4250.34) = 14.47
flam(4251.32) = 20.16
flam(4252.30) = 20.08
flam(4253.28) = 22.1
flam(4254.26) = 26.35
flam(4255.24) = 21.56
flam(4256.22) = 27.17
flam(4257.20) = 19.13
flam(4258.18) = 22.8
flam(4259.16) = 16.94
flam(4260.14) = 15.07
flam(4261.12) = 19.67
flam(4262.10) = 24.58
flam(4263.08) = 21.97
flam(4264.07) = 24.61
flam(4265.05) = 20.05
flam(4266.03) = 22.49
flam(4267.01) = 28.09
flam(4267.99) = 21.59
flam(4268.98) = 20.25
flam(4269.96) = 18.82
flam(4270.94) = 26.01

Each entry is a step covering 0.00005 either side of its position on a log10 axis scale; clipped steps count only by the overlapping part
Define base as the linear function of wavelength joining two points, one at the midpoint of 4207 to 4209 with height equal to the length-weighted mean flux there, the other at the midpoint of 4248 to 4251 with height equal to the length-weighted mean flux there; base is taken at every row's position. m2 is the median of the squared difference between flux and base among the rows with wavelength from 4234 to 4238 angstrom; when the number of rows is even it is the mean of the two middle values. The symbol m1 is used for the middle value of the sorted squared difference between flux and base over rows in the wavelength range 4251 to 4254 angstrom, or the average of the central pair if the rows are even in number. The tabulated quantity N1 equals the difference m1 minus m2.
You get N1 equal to -2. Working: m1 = 0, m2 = 2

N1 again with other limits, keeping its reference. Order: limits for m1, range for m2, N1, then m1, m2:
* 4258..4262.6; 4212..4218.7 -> -18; 9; 27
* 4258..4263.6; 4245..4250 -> 8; 9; 1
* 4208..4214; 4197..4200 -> -72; 4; 76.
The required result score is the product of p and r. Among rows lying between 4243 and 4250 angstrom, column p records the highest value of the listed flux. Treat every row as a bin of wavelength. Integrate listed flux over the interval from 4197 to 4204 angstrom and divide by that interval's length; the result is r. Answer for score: 527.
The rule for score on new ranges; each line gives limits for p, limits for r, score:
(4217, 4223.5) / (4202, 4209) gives 658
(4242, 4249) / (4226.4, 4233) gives 597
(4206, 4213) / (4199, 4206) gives 528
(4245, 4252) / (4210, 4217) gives 569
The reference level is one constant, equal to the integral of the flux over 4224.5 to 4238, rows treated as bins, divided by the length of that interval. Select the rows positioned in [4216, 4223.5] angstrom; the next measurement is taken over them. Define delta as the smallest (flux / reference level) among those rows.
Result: 0.90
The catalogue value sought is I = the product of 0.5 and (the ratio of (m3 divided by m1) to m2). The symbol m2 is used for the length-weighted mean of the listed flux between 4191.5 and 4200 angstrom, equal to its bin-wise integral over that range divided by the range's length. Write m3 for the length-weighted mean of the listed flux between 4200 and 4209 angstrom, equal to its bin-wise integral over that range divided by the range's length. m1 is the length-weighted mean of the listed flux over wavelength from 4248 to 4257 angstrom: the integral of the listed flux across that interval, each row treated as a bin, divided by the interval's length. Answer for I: 0.0239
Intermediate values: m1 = 22.2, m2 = 20.8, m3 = 22.0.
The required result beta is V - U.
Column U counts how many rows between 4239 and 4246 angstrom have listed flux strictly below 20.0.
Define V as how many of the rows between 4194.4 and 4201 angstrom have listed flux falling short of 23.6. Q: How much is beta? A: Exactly 6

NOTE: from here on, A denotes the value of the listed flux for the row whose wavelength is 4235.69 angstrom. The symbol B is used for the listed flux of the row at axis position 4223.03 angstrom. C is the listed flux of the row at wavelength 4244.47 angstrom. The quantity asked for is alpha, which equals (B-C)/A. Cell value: -0.1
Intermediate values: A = 24.08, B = 19.44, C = 21.01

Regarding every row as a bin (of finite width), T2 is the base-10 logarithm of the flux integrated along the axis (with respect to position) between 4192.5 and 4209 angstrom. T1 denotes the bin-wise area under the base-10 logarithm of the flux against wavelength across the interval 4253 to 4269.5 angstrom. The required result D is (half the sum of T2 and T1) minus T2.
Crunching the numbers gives 0.1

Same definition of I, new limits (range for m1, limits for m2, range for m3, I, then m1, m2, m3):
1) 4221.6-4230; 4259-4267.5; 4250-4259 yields 0.0249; 19.9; 21.7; 21.5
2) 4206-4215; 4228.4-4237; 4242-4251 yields 0.0202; 23.2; 22.2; 20.9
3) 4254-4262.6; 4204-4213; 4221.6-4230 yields 0.0197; 21.4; 23.7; 19.9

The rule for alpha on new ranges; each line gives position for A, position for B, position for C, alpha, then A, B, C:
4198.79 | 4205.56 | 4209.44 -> -0.2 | 19.29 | 19.71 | 23.3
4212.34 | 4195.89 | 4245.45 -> -0.2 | 24.96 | 16.68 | 20.43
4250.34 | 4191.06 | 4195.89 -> 0.5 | 14.47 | 24.05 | 16.68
